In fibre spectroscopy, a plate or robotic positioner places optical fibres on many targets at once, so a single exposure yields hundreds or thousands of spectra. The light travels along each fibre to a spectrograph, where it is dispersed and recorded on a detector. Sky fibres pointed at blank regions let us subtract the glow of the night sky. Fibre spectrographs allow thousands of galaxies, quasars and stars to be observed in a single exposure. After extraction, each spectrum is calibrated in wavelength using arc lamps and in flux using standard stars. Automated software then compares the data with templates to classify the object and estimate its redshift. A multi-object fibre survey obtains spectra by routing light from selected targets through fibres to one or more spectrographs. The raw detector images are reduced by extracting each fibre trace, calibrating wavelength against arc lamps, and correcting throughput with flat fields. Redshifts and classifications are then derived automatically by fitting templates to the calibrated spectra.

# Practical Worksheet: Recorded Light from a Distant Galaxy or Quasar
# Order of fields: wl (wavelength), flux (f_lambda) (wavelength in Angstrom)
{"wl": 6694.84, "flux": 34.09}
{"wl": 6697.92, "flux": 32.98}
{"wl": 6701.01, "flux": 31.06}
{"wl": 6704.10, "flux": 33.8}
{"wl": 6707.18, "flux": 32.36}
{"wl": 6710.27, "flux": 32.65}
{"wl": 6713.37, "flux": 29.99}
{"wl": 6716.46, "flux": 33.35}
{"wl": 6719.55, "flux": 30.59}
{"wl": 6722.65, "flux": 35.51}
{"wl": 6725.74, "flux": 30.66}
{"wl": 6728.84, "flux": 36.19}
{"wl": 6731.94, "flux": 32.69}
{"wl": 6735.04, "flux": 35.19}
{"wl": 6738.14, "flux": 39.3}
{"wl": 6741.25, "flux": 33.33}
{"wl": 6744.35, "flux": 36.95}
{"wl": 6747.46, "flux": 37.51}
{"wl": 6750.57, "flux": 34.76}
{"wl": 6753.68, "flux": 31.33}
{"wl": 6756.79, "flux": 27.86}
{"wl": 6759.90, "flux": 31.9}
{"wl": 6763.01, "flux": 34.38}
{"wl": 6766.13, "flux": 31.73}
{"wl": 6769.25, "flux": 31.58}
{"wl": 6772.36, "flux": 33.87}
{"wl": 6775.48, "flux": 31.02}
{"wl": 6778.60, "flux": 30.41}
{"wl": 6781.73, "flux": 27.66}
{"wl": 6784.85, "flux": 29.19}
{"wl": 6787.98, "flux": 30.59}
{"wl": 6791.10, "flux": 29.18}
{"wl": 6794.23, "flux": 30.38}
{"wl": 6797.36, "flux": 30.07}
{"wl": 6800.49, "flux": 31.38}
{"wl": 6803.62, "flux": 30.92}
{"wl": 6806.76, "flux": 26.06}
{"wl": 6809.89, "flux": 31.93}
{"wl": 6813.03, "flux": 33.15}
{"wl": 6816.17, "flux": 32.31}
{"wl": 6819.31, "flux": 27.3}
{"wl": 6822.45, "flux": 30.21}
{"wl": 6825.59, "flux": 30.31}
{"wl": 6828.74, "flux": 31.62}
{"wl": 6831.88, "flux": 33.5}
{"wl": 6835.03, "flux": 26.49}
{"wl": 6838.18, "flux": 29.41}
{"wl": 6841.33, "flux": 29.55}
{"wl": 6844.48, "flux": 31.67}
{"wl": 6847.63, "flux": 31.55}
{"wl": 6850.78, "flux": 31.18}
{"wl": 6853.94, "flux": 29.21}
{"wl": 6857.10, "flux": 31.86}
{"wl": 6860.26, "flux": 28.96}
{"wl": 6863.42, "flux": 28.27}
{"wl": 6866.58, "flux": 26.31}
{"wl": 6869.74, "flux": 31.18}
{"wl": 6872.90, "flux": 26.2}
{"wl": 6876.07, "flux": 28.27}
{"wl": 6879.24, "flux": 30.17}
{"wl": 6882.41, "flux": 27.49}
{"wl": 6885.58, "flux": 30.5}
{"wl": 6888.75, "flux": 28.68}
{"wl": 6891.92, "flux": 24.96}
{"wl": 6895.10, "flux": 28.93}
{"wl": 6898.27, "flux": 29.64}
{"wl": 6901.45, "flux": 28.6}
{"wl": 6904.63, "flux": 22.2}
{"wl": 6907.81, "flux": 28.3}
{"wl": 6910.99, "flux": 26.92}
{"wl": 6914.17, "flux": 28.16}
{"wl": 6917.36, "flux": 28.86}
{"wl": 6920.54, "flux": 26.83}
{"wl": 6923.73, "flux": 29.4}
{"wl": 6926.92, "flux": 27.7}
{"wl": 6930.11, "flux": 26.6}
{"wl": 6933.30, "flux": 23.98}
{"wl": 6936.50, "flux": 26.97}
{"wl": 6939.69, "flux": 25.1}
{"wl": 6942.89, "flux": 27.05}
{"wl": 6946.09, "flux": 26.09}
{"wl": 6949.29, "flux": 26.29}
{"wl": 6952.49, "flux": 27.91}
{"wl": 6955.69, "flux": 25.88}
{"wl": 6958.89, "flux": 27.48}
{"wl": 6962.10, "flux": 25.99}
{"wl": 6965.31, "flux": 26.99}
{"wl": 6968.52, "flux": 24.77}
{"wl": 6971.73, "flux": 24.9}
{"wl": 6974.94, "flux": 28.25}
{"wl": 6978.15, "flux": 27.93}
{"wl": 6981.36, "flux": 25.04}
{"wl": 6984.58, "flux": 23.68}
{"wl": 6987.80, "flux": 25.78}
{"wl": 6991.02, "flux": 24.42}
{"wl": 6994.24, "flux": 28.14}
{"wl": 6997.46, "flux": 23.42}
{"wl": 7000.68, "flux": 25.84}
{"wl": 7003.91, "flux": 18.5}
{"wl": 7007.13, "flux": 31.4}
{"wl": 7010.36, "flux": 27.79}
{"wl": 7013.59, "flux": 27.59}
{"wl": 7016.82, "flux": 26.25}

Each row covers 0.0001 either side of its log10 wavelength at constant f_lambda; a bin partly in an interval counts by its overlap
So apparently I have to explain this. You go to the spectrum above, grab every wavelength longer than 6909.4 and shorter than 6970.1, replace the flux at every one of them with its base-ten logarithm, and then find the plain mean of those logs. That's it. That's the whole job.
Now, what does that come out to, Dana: 1.43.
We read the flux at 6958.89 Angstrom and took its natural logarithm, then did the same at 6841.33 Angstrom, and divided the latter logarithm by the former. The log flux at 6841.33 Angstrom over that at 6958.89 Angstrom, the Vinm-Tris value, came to 1.02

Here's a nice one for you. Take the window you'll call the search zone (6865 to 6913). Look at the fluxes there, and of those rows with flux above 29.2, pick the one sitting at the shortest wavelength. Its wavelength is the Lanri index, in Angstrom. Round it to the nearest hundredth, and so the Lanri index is 6869.74 Angstrom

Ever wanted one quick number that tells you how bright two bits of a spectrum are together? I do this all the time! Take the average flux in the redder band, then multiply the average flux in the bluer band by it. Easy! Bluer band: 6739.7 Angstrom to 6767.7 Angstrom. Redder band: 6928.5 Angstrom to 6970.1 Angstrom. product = 874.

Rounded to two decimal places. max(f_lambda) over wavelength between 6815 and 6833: 33.50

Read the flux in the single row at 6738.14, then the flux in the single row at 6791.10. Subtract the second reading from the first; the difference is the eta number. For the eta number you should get 10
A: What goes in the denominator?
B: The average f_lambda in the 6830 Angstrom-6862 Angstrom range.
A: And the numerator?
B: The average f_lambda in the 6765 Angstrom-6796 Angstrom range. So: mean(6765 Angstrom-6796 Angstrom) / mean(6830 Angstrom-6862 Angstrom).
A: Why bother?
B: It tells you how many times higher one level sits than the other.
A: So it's 1.01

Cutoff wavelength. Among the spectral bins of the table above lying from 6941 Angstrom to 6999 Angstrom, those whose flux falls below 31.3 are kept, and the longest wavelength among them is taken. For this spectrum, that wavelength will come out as 6997.46 Angstrom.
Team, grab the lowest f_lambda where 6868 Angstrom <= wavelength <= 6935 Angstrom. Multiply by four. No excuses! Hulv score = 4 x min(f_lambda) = 89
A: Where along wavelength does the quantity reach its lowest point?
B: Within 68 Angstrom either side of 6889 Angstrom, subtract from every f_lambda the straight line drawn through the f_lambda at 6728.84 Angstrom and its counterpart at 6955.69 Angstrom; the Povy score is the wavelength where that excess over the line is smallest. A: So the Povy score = 6904.63 Angstrom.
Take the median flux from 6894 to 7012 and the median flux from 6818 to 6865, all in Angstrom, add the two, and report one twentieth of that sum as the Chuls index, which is 2.86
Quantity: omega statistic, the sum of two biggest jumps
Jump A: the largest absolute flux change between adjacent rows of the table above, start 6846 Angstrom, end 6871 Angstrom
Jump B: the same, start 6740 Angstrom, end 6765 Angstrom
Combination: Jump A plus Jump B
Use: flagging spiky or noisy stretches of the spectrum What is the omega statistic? 8.9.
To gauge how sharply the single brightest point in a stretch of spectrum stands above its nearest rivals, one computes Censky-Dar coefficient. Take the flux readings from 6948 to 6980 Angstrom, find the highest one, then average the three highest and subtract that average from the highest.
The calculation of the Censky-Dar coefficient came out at 0.2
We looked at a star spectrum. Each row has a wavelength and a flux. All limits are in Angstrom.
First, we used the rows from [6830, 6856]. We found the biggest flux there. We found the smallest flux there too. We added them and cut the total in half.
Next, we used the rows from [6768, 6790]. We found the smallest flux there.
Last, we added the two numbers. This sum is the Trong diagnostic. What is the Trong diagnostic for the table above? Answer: 57.7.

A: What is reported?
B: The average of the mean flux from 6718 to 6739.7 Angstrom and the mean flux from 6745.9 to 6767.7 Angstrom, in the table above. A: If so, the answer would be 33.5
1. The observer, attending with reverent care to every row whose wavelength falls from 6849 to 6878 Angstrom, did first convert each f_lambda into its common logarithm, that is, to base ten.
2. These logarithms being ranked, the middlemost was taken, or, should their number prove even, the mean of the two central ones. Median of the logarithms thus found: 1.46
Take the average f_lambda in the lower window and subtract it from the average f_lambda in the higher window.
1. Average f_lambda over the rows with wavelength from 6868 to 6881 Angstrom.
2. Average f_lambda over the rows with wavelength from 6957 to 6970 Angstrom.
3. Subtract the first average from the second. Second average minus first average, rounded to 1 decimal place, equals -2.6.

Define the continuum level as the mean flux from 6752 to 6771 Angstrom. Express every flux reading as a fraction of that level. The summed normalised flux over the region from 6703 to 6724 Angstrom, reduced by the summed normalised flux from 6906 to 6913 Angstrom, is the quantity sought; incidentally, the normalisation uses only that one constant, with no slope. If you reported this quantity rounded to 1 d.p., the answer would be 5.5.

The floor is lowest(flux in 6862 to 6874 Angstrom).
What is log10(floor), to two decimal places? 1.42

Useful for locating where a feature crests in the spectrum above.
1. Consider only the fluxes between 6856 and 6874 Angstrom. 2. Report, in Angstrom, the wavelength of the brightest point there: 6857.10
